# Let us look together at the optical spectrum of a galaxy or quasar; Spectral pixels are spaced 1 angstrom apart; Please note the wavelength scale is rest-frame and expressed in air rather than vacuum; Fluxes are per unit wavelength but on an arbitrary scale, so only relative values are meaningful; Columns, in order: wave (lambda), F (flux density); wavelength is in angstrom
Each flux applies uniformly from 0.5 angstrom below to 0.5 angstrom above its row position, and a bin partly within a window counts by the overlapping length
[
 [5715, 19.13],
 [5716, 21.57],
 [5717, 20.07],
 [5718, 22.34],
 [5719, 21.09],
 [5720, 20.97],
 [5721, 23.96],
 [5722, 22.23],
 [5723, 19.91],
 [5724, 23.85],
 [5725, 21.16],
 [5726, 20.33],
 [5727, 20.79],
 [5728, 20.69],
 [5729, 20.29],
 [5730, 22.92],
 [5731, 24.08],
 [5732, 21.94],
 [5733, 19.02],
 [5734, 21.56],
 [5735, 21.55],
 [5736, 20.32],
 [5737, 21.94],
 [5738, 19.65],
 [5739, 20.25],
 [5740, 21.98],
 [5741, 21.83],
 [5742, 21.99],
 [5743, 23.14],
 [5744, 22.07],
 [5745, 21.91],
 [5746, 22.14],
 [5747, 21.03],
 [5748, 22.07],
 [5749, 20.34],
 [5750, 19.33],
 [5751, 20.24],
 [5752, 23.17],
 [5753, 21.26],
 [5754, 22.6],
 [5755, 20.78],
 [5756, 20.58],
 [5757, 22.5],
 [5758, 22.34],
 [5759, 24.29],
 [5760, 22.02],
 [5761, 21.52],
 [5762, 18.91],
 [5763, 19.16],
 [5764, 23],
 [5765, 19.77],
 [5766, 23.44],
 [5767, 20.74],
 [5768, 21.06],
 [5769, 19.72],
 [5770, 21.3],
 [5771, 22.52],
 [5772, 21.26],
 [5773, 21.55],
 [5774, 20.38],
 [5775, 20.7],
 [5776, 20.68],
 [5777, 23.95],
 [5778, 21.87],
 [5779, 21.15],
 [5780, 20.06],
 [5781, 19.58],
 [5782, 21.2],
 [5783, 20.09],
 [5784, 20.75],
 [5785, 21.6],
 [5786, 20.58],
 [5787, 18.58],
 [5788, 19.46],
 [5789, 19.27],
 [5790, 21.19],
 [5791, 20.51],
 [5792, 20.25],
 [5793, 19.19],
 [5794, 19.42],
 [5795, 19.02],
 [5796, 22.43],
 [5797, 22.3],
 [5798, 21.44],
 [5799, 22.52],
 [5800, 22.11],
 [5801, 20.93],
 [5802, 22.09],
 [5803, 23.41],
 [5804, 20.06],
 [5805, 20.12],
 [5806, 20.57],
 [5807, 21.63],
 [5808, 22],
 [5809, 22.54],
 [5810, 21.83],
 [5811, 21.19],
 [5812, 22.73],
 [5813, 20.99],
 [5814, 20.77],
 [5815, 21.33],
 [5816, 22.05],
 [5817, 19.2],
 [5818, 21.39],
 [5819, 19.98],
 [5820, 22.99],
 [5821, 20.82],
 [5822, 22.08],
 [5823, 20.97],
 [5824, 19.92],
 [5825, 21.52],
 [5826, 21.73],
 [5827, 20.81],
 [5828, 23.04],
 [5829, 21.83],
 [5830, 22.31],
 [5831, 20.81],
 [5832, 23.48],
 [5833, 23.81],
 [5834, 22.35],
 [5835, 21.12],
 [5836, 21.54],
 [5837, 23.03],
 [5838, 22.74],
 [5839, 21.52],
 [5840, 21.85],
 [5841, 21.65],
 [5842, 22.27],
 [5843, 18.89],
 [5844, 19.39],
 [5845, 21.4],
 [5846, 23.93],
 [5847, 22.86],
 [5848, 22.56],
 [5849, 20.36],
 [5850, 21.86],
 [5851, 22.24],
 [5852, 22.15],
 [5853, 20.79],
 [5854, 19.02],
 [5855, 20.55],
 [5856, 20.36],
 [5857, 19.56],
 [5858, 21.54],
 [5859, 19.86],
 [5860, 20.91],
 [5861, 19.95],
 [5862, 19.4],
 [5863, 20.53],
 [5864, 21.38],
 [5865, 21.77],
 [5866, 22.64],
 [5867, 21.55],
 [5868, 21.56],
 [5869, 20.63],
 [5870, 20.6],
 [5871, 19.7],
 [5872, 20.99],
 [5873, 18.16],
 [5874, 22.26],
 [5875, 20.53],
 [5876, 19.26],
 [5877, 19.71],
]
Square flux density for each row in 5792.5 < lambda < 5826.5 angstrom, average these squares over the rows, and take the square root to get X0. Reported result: 21.3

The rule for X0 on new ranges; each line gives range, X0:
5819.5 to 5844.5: 21.7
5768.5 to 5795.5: 20.6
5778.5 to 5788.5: 20.3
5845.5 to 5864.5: 21.1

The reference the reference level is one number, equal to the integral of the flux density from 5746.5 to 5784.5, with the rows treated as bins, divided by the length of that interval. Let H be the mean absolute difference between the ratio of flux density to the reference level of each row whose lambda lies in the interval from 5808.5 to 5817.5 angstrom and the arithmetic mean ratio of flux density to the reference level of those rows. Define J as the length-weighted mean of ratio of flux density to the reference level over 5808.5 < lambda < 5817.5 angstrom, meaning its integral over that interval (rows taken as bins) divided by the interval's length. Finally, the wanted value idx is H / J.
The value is 0.037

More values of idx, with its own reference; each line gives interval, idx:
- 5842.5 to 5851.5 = 0.062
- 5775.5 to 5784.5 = 0.043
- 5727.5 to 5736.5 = 0.054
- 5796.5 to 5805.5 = 0.042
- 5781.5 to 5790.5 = 0.042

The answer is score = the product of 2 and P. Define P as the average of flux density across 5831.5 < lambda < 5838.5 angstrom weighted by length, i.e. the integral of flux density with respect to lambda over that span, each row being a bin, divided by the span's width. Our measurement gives 45.2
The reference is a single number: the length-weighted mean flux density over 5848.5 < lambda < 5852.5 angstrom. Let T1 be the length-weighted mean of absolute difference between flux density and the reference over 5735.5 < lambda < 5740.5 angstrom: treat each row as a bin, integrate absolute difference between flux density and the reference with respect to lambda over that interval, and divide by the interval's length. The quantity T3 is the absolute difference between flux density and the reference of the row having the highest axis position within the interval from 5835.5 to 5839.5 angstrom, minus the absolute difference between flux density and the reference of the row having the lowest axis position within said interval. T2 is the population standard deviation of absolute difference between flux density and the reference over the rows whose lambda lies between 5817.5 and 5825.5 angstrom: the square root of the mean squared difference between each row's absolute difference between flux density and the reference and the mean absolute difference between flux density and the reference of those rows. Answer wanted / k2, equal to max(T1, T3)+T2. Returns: 1.66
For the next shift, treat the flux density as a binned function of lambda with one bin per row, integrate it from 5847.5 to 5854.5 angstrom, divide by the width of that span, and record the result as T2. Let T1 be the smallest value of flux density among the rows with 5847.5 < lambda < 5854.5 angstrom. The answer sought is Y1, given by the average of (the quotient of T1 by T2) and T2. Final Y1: 11.1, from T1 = 19.02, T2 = 21.3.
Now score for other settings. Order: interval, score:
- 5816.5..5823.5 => 42.1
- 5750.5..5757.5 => 43.2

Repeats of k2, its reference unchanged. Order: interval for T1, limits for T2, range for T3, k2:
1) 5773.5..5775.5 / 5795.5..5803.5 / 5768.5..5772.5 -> 1.55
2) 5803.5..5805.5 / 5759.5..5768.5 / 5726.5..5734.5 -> 2.44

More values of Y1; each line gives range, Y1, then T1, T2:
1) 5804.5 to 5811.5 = 11.2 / 20.12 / 21.4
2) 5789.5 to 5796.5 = 10.6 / 19.02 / 20.3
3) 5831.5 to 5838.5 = 11.8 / 21.12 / 22.6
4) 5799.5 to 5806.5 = 11.1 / 20.06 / 21.3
